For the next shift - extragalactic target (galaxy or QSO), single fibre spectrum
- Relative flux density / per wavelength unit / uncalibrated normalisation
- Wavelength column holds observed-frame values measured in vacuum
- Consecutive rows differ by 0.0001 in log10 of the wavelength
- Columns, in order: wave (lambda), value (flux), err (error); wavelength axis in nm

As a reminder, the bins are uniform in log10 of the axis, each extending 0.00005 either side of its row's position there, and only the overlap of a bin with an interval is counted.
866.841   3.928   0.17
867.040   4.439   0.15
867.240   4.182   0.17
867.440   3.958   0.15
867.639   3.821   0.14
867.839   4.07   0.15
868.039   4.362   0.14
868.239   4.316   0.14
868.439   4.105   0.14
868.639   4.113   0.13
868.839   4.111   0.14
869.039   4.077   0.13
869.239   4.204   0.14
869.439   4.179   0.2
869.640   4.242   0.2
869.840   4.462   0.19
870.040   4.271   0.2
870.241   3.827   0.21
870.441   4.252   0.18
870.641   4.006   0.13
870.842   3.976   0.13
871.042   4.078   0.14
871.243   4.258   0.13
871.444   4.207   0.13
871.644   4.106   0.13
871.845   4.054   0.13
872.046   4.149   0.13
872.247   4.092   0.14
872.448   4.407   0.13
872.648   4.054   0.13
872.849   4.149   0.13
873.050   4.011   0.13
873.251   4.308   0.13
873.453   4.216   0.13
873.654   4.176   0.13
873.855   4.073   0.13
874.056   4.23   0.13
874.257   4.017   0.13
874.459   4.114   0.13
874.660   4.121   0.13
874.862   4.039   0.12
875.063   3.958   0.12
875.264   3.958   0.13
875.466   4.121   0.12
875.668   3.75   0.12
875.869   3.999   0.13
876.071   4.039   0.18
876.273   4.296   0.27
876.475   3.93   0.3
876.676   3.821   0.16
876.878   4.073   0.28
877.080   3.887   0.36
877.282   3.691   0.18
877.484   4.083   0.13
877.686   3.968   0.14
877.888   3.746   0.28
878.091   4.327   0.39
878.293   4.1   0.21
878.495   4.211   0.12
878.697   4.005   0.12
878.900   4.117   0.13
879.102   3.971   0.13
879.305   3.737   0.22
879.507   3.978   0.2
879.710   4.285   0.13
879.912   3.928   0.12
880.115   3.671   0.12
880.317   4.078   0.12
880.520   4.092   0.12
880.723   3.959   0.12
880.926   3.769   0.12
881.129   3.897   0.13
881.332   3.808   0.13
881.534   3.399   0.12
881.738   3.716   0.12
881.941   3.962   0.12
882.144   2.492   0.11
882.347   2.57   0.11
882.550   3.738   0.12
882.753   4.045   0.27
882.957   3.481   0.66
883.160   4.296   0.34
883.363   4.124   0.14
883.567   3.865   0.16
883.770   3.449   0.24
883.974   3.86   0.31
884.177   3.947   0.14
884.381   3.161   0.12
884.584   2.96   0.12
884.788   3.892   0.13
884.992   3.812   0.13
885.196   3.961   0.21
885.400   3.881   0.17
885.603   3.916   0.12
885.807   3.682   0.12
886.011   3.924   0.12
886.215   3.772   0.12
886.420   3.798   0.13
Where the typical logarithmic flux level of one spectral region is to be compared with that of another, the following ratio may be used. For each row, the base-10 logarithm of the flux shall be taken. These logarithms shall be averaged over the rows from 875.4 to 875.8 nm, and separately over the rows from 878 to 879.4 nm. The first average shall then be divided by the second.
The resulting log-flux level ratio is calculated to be 0.98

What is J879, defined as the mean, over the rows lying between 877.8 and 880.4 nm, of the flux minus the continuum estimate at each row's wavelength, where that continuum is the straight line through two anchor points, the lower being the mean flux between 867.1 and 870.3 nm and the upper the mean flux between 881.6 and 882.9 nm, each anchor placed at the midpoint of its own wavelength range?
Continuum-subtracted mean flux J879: 0.42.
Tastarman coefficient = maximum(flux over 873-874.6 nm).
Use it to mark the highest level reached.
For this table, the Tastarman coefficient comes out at 4.308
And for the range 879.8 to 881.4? 4.092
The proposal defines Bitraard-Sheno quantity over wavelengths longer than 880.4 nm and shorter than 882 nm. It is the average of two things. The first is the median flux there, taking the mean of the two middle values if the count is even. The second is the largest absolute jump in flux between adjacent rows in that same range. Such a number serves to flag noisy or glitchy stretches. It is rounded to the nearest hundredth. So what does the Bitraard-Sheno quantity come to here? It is 2.13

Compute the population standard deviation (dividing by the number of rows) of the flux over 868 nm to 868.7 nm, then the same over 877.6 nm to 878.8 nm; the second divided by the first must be 1.6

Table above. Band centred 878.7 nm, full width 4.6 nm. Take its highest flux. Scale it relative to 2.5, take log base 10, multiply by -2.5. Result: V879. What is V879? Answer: -0.60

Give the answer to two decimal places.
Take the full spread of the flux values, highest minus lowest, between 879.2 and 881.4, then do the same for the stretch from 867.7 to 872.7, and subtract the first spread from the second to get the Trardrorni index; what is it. 0.02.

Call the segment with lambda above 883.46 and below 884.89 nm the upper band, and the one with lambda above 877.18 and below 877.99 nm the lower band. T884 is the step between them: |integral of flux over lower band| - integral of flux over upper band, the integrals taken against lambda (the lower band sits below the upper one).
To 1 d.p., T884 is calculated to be -2.0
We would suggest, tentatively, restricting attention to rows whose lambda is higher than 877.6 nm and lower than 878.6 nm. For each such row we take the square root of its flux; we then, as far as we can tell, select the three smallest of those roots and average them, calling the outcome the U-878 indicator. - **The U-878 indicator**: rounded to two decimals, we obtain 1.98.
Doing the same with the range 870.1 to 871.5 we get 1.98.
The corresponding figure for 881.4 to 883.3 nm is 1.68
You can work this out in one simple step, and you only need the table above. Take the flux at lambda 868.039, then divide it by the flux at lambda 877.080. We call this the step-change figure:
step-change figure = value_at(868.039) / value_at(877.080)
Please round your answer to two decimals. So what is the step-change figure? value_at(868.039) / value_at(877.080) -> 1.12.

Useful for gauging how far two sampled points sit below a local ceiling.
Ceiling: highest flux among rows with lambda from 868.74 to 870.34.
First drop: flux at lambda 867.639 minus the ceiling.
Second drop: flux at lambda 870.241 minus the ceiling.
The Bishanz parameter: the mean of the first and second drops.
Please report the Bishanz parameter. -0.64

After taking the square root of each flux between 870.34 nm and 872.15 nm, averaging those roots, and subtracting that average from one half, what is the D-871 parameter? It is -1.53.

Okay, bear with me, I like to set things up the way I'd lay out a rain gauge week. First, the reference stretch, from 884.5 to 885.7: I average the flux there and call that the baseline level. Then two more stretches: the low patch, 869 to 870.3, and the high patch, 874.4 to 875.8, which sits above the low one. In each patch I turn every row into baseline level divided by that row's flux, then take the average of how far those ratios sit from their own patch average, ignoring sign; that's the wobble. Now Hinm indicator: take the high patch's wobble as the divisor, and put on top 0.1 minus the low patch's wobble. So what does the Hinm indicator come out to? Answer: 2.9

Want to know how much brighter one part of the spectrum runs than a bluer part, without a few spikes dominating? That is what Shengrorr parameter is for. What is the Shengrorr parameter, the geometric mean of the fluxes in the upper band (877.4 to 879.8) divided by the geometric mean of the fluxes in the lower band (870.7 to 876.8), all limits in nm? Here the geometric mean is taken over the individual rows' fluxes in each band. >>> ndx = 0.99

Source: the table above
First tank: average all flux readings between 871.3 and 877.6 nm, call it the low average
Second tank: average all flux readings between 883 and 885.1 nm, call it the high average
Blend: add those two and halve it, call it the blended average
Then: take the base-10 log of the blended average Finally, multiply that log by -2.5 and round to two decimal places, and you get -1.48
